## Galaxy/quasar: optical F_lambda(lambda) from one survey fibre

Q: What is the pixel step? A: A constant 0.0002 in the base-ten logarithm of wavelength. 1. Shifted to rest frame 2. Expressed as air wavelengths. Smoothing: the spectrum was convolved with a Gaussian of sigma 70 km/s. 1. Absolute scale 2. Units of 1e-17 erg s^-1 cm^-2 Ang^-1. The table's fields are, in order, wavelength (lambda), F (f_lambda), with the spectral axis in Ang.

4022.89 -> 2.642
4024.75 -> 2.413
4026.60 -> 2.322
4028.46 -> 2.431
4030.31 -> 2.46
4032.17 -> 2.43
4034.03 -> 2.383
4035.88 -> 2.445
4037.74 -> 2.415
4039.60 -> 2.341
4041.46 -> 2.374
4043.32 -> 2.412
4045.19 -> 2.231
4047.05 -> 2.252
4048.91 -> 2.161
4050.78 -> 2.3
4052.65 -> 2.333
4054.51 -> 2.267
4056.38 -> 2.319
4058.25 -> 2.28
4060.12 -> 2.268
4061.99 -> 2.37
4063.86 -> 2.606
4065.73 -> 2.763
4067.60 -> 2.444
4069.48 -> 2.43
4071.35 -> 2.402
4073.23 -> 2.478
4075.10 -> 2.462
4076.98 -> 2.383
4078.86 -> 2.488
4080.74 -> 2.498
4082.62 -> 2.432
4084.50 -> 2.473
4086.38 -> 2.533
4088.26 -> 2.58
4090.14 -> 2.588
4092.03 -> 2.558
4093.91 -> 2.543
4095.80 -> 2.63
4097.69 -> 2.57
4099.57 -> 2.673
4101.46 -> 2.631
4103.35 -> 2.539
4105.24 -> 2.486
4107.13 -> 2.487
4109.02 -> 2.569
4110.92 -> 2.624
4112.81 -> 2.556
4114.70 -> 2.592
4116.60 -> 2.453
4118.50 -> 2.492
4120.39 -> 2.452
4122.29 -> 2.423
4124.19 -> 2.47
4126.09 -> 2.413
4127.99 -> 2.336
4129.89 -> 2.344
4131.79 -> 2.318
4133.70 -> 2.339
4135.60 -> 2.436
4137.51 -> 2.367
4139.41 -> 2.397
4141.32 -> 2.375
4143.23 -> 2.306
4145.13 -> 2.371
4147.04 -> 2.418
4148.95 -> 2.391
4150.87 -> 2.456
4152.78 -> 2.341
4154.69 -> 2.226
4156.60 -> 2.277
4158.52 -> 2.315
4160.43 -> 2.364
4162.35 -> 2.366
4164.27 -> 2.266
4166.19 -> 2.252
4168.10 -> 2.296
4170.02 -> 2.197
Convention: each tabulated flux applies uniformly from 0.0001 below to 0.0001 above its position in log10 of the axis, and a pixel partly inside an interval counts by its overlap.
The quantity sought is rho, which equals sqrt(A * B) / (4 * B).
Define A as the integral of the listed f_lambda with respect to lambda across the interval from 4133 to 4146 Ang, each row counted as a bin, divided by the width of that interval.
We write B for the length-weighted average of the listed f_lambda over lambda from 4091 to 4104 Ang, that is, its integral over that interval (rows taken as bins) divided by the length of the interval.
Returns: 0.239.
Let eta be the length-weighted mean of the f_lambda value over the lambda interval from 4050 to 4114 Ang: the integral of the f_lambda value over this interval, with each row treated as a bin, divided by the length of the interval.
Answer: 2.49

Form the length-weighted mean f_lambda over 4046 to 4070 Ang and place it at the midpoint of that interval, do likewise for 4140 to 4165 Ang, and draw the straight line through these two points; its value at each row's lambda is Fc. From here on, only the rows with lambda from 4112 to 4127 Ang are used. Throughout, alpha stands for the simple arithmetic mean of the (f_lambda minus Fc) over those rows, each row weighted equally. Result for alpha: 0.129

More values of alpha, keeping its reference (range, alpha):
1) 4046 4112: 0.107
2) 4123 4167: 0.007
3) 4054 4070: 0.050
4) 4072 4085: 0.097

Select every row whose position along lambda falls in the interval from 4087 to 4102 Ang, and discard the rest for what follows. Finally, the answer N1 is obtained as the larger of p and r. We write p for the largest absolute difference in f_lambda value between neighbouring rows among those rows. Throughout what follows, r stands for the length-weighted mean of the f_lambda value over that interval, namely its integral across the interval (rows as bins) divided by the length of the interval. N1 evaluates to 2.59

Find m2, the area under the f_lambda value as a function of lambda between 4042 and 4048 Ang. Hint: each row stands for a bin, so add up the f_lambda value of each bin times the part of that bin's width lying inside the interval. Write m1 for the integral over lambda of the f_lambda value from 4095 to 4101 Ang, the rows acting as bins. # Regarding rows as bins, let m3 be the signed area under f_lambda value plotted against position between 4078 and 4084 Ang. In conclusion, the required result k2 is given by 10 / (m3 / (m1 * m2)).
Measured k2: 147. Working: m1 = 15.8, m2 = 13.8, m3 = 14.8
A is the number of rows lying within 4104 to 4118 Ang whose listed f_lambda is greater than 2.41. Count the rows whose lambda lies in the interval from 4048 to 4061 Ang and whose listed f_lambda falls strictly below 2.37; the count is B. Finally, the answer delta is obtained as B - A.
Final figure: 0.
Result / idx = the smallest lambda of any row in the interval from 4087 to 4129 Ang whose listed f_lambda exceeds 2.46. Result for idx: 4088.26 Ang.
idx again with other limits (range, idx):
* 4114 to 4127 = 4114.70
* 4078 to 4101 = 4078.86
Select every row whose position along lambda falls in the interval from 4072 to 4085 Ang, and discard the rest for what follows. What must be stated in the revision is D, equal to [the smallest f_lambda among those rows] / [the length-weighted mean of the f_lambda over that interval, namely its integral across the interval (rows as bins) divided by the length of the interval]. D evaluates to 0.970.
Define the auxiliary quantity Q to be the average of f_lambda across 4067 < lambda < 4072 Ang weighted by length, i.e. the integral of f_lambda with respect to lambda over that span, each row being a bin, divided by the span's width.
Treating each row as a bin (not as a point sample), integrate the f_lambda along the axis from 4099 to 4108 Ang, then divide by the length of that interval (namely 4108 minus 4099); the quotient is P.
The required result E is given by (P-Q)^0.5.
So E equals 0.37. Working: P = 2.56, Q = 2.42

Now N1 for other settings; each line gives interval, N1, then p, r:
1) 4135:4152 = 2.39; 0.07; 2.39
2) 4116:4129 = 2.43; 0.08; 2.43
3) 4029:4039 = 2.43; 0.06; 2.43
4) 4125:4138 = 2.37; 0.10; 2.37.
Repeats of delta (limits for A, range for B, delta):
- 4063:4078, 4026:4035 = -5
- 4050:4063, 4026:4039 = 1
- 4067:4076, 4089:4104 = -4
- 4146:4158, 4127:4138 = 3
